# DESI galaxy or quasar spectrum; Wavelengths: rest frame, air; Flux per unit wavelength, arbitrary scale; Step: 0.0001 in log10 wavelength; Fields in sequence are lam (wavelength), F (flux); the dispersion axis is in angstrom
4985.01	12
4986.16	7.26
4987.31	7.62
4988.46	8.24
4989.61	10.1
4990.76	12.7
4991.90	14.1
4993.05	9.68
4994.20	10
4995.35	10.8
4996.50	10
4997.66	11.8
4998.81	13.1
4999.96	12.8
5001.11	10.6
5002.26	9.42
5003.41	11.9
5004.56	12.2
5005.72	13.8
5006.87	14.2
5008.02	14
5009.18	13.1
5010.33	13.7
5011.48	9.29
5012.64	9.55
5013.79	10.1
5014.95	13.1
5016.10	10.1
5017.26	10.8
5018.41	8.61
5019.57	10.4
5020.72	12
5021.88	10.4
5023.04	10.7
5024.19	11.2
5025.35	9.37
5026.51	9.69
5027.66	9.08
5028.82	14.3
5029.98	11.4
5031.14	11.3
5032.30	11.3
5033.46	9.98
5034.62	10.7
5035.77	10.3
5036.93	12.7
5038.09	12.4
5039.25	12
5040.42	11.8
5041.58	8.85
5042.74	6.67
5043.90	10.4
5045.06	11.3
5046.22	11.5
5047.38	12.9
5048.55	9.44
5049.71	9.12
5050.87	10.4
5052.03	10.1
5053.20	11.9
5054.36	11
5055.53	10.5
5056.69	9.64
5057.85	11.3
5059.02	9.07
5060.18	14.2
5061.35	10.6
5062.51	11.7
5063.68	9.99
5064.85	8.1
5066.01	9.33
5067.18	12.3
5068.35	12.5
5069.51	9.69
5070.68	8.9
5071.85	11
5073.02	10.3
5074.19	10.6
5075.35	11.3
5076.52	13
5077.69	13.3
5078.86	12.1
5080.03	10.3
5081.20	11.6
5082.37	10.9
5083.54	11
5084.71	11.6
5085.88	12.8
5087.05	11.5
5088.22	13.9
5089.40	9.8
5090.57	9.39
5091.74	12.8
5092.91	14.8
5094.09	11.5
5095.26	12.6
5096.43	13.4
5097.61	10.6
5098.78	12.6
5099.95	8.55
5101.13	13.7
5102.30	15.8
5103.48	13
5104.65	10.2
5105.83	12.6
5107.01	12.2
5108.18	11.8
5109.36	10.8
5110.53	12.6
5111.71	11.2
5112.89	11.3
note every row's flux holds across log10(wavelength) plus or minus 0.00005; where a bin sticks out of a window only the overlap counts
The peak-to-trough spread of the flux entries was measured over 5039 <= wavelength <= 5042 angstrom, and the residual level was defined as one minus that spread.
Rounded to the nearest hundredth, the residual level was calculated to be -2.15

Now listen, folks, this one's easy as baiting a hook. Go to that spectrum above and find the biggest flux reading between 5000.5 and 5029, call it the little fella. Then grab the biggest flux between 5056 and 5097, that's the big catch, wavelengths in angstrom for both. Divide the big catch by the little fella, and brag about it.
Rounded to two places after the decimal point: 1.03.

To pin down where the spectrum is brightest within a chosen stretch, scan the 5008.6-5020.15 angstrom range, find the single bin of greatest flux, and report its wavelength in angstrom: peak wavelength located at 5010.33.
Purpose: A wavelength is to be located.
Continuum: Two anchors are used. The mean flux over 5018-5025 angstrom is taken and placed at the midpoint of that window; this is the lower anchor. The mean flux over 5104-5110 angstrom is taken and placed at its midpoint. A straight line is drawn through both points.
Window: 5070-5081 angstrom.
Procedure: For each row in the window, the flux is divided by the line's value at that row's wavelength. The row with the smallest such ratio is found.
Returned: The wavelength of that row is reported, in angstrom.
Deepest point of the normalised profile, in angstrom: 5070.68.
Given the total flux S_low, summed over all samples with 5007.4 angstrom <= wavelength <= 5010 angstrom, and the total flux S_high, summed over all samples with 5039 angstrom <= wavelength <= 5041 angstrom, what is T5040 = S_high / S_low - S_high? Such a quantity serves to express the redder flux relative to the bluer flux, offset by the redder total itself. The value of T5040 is -23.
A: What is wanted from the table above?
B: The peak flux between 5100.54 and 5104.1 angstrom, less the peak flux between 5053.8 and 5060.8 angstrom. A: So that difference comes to 1.6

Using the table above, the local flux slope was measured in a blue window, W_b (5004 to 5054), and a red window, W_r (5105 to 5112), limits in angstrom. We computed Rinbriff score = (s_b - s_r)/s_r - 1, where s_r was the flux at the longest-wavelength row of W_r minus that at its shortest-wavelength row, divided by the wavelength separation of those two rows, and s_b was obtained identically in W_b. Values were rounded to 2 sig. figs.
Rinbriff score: -2.0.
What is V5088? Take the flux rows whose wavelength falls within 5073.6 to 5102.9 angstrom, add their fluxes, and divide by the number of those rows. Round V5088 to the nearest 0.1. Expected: 12.0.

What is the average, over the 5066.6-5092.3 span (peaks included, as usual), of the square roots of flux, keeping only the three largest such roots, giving 3.66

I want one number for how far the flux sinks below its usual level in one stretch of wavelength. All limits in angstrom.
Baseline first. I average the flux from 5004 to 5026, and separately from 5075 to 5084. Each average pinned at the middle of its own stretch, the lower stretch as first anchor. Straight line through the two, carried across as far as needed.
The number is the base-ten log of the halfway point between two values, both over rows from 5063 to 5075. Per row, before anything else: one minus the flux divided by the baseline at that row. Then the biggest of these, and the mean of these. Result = -0.68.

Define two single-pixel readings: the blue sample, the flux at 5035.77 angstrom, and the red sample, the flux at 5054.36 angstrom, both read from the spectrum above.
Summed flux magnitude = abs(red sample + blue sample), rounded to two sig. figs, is 21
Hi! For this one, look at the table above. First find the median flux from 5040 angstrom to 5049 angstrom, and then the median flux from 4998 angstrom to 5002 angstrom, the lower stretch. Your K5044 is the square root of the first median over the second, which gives 0.92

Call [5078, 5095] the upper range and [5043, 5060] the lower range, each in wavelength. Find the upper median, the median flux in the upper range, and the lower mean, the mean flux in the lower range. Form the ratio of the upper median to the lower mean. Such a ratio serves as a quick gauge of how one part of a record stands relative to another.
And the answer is 1.09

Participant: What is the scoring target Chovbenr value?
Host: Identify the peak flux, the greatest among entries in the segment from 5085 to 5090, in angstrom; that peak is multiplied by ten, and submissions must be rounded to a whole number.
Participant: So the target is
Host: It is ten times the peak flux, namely 139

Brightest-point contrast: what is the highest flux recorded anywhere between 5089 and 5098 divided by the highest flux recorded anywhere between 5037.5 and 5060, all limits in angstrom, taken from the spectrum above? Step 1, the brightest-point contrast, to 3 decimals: 1.147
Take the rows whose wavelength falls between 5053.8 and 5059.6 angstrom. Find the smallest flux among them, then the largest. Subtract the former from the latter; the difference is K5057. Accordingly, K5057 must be 2.2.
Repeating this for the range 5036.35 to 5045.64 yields 6.0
